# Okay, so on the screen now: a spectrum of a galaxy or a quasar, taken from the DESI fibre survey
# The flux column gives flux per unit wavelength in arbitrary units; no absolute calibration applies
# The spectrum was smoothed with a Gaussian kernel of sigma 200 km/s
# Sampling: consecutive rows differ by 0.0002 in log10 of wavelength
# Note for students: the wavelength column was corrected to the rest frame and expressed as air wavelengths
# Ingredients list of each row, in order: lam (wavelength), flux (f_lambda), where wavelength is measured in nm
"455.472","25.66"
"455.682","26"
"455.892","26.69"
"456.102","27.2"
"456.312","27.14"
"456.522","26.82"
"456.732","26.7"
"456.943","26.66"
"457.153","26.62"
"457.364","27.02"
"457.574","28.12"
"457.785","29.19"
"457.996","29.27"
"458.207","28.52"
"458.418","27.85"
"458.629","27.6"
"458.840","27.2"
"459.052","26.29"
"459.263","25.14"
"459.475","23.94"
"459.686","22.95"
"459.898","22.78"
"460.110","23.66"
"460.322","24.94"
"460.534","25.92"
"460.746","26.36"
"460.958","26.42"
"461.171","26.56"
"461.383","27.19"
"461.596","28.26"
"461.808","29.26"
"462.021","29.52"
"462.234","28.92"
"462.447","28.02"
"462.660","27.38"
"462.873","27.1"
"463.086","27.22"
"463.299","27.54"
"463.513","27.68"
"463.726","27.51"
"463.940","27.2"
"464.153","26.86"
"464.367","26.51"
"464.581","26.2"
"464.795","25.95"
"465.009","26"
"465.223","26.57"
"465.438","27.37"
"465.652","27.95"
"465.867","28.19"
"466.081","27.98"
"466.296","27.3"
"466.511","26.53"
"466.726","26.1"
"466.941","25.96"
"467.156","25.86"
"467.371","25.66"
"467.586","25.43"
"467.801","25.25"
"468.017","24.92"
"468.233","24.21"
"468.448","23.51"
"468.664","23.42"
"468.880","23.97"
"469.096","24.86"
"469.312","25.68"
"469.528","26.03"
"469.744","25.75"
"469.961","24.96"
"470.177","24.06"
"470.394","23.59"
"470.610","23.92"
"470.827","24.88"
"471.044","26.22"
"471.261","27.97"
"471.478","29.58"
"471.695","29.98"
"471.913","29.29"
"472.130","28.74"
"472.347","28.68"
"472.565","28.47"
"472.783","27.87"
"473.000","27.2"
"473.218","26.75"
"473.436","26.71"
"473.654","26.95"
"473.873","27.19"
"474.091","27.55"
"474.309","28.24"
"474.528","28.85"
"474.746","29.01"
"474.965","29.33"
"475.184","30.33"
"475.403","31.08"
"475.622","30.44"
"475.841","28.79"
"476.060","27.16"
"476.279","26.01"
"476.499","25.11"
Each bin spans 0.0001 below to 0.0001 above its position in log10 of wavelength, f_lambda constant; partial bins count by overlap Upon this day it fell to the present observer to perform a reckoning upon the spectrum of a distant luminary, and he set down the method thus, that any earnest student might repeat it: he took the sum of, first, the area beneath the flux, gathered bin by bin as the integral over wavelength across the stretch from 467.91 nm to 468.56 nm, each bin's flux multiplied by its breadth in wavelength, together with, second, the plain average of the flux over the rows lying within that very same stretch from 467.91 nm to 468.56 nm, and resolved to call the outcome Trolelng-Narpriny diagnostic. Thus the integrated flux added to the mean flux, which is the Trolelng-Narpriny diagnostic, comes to 39.9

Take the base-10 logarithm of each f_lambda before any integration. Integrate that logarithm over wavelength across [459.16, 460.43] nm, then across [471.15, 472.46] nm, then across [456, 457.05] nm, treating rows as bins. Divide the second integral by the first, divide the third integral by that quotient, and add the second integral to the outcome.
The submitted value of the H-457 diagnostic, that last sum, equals 3.3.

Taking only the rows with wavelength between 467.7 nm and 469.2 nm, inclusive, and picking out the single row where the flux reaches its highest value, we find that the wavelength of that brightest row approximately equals 467.801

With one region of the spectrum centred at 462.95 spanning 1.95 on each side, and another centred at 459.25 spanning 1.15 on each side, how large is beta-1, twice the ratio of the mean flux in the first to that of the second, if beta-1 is 2.15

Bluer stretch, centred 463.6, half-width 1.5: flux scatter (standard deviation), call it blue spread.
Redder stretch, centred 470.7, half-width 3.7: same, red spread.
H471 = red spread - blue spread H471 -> 1.1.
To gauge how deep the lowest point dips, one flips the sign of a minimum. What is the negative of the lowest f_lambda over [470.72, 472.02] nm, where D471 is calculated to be -24.9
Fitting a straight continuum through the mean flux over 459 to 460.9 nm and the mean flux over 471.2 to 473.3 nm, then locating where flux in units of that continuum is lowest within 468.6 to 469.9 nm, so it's 468.664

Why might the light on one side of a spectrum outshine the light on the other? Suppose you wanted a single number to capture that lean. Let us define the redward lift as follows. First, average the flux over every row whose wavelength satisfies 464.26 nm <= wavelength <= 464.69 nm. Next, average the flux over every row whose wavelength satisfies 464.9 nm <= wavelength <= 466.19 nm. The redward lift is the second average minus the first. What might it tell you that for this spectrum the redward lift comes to 1.0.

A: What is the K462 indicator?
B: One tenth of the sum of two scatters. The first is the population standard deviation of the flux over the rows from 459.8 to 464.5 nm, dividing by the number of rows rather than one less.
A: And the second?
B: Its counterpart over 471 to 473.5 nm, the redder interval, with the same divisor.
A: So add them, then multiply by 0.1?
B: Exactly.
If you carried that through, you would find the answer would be 0.27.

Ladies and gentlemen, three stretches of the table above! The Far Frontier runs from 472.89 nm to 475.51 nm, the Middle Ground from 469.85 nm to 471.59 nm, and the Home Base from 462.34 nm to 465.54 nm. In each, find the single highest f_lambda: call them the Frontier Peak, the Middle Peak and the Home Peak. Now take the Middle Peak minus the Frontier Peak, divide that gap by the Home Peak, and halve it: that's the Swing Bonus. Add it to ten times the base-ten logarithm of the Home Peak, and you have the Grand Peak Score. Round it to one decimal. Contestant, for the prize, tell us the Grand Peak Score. 14.4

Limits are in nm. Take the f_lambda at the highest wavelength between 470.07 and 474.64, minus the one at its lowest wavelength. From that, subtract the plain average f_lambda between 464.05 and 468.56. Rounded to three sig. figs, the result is -21.4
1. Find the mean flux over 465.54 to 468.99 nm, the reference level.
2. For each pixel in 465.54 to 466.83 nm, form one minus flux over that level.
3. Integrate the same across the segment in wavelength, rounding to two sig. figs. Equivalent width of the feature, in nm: -0.079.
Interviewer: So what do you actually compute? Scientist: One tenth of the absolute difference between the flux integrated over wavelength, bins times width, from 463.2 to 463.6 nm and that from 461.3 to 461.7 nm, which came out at 0.0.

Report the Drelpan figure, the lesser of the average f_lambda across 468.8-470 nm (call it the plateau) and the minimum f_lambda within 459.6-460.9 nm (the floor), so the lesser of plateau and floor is 22.8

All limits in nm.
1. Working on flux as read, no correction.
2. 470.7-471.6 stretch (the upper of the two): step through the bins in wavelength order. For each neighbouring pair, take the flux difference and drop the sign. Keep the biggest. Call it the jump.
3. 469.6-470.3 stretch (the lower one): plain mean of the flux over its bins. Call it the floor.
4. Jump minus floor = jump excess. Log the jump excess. -23.2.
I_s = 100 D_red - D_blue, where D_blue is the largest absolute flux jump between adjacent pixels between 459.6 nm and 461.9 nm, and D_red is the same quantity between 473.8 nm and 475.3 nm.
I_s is 99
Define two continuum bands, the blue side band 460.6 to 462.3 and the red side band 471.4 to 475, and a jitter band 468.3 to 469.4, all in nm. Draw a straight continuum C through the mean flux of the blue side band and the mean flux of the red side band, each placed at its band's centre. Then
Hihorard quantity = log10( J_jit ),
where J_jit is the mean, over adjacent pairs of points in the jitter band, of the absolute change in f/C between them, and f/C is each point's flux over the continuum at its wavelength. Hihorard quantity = -1.68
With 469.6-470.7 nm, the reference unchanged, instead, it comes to -1.65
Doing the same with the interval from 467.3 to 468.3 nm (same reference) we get -1.88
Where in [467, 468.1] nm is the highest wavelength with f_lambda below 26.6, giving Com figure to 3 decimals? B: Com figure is 468.017 nm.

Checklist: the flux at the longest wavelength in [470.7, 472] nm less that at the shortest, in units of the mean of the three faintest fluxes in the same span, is 0.17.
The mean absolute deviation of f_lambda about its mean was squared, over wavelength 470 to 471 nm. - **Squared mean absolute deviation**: 0.15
